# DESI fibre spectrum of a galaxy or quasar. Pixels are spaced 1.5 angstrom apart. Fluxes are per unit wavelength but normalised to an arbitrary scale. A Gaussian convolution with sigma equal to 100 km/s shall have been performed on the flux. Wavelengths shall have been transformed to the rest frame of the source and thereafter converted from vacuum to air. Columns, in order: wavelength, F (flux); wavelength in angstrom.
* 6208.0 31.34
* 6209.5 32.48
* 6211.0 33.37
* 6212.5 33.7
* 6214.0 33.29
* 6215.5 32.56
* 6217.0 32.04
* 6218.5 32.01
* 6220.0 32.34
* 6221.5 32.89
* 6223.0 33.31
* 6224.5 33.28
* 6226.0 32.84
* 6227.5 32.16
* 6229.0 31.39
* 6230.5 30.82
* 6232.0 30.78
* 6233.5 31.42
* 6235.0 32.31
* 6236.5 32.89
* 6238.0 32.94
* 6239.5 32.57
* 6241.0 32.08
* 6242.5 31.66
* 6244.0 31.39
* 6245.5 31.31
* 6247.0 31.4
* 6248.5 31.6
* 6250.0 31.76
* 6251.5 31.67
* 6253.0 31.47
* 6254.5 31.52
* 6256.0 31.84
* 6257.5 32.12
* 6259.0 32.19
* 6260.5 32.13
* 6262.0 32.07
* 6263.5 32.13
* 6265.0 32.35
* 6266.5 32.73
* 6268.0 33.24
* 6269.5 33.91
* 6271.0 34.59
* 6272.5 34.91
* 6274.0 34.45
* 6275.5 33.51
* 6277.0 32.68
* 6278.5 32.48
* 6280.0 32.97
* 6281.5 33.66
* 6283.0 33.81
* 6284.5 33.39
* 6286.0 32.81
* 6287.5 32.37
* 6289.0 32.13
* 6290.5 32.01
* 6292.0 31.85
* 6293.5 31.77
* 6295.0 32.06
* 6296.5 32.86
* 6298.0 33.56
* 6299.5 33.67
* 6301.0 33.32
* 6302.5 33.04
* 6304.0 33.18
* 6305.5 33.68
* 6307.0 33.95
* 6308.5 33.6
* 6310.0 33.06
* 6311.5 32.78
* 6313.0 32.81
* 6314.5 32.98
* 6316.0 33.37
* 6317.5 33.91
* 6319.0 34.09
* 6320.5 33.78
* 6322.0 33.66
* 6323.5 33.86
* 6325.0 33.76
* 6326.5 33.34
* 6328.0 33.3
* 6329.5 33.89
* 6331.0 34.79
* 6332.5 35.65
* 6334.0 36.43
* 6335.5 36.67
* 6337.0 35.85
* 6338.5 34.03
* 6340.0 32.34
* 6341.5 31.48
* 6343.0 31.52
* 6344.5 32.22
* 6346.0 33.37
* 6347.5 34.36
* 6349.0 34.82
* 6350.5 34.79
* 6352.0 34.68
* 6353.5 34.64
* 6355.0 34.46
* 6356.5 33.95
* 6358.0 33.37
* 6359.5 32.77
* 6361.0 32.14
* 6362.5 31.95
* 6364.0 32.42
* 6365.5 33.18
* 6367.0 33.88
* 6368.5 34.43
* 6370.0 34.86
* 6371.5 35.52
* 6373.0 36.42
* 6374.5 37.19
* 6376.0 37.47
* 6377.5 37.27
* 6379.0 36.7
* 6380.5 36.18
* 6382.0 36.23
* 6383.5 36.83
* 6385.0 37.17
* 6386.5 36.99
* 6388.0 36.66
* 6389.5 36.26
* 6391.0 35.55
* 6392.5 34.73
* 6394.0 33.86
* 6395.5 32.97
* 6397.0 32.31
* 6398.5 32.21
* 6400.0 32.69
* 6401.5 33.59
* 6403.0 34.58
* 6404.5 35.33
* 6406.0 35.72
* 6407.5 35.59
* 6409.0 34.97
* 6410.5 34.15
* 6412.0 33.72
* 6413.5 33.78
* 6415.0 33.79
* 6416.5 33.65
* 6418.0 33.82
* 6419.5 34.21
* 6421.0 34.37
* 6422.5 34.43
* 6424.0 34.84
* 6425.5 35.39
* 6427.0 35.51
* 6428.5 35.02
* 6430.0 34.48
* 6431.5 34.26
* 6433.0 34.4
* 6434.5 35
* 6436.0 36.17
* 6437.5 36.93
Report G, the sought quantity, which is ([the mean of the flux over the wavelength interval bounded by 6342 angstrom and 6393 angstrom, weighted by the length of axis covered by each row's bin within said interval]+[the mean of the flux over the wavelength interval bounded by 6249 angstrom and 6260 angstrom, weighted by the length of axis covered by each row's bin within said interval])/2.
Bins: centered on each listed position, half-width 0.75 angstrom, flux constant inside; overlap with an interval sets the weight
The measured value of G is 33.3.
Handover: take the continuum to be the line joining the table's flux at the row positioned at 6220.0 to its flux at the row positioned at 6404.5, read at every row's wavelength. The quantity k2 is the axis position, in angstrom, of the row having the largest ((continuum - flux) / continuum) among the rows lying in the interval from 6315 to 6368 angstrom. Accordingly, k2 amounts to 6341.5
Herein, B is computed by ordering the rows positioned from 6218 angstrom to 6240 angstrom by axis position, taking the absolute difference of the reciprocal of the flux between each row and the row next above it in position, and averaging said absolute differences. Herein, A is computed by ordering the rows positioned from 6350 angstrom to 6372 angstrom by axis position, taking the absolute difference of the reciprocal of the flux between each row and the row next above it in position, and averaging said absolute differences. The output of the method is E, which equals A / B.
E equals 0.9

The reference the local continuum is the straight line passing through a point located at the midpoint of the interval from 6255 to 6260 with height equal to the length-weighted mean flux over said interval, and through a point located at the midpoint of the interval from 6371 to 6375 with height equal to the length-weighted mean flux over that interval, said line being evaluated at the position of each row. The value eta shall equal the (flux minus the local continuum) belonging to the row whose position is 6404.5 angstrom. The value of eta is -2.2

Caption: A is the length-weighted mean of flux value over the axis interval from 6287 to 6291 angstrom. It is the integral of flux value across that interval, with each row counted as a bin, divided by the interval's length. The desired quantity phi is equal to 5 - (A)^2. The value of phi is -1030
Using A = 32.2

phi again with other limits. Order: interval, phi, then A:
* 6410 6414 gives -1142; 33.9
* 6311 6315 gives -1074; 32.9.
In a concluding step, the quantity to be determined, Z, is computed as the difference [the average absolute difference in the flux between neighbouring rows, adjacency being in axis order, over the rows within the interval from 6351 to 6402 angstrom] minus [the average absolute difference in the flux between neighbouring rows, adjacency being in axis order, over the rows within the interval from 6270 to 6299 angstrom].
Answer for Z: 0.07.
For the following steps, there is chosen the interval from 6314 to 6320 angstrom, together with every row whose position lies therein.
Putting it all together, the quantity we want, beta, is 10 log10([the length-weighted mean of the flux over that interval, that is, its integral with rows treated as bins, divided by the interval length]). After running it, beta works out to 15.3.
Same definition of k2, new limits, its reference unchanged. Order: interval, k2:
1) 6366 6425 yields 6398.5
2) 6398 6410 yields 6398.5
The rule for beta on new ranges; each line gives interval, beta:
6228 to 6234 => 14.9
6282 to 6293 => 15.1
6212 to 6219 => 15.1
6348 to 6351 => 15.4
